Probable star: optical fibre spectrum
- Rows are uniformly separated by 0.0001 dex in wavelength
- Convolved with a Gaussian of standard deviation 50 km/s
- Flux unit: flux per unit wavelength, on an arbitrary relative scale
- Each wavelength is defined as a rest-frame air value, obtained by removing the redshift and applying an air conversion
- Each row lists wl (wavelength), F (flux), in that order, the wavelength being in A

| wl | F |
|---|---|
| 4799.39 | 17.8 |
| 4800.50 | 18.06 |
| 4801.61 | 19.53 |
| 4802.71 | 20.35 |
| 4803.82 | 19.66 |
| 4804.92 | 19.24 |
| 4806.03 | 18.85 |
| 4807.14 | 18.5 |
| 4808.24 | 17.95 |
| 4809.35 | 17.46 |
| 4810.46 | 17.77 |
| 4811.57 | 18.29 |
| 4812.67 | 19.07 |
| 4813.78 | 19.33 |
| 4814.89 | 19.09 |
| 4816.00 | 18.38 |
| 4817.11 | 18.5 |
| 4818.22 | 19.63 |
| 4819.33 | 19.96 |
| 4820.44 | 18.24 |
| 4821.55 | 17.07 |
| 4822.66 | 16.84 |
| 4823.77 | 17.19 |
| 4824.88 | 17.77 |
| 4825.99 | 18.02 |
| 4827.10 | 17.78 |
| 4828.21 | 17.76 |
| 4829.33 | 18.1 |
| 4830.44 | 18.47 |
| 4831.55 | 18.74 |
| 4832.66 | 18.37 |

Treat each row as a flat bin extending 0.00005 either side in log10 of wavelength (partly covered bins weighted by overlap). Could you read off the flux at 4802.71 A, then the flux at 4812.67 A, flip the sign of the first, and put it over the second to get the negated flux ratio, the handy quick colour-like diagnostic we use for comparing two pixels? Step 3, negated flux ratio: -1.07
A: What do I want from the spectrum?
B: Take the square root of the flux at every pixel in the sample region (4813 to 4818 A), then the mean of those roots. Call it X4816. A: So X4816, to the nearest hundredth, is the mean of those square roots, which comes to 4.34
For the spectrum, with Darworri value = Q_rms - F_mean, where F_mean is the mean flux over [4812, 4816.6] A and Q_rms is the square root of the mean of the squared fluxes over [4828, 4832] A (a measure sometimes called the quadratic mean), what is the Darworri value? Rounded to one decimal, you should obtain -0.7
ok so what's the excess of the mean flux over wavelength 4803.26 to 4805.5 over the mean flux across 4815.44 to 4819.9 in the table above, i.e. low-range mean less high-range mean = 0.3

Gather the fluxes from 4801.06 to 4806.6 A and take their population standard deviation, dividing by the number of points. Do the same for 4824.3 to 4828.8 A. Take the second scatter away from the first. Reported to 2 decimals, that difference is 0.39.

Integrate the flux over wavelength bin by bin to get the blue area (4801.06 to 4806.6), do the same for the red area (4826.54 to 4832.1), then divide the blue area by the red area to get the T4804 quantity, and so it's 1.07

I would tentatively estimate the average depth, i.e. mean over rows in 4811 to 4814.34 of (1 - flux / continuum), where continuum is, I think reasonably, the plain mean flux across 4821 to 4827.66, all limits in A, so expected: -0.08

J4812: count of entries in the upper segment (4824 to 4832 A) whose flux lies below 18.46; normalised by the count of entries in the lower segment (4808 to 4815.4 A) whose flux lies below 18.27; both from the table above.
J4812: 1.7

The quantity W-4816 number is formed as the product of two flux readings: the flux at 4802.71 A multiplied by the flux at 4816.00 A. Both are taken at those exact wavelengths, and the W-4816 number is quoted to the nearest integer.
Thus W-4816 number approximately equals 374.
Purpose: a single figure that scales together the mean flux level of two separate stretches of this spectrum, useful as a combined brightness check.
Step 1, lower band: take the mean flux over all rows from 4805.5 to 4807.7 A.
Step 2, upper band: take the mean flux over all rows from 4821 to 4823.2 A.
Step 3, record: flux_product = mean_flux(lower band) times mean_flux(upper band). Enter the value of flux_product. 317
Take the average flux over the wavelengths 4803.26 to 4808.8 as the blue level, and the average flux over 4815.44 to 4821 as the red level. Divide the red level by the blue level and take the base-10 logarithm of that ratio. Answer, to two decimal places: 0.00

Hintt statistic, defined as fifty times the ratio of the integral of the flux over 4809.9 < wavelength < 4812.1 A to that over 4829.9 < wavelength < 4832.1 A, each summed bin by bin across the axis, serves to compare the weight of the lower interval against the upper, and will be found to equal 48.3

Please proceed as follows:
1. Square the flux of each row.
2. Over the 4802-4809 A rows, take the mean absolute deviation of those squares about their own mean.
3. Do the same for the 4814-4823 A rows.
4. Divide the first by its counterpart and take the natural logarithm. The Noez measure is -0.2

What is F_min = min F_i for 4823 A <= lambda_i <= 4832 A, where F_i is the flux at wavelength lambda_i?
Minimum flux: 17.19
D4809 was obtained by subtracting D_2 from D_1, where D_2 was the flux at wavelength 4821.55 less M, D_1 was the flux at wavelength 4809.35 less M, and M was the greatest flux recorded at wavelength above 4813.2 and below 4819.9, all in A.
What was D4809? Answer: 0.4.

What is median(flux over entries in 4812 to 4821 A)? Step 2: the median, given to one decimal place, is 19.1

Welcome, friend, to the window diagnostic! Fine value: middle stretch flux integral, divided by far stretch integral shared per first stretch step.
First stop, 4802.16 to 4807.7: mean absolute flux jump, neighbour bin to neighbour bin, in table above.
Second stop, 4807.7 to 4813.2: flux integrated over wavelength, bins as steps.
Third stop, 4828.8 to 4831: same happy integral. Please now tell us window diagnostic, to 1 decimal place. 1.1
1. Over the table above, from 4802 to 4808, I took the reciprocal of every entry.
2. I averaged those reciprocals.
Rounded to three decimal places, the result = 0.052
